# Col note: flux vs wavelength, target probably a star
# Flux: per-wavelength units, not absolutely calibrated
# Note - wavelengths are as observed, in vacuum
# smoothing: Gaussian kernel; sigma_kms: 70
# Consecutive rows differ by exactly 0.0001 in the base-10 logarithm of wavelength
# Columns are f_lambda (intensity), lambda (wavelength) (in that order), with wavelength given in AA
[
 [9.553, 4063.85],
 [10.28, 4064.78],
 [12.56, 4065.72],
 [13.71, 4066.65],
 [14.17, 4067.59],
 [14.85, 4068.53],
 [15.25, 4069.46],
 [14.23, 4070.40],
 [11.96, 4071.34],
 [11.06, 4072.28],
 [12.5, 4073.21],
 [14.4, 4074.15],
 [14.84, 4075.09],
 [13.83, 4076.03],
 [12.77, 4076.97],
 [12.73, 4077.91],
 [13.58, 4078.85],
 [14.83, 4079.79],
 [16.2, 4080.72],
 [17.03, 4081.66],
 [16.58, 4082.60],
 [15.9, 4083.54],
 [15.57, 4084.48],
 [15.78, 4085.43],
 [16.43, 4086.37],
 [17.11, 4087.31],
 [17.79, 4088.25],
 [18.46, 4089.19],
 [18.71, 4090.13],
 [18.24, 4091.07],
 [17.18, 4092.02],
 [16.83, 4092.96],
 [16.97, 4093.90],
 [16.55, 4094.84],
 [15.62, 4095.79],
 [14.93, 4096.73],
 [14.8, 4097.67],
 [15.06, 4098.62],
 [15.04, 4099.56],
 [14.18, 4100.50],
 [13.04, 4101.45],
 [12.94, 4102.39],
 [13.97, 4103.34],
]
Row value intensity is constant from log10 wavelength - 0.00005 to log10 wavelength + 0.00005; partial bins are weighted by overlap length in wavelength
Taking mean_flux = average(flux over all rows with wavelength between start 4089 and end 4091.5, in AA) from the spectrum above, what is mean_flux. 18.5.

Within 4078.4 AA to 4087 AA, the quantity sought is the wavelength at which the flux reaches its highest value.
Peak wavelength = 4081.66 AA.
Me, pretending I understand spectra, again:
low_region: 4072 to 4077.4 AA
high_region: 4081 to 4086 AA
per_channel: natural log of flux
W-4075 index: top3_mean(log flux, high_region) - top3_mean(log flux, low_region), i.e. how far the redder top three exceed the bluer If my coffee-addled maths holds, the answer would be 0.14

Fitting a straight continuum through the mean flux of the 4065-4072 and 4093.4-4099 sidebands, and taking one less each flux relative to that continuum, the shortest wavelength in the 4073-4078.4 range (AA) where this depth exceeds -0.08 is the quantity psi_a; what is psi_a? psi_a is 4073.21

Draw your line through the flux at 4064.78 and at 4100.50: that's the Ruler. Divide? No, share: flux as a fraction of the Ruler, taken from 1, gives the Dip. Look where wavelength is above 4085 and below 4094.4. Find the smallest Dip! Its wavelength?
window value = 4090.13 AA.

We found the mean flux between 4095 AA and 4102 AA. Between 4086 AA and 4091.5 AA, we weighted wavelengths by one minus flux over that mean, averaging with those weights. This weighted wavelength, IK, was 4089.1 AA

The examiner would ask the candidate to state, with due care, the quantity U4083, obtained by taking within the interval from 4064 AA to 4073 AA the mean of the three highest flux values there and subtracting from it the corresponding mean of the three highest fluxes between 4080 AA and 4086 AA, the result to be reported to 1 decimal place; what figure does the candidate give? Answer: -1.8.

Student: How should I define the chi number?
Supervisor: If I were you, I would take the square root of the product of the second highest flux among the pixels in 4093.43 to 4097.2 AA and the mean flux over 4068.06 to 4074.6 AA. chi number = 14.9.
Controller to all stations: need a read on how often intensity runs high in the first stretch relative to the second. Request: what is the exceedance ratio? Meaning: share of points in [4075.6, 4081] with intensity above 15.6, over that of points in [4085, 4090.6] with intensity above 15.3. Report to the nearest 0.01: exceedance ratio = 0.17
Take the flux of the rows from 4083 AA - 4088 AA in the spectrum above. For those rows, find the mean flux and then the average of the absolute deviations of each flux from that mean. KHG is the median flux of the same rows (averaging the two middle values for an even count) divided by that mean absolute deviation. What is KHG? 32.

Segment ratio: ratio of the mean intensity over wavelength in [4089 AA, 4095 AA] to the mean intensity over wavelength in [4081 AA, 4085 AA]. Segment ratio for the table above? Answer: 1.08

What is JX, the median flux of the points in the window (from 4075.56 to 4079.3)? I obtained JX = 13.2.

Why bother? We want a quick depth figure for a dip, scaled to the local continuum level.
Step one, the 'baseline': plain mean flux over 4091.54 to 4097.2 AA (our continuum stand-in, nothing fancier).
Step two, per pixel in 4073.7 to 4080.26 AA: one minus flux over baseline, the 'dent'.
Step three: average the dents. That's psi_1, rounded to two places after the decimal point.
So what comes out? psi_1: 0.15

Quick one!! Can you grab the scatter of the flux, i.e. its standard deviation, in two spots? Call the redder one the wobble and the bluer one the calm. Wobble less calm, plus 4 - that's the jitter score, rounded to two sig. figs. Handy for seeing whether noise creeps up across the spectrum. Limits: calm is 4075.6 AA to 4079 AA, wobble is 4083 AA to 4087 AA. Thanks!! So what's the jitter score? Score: 3.8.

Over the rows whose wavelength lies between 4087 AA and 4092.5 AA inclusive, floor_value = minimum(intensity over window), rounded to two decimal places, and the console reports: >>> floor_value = 17.11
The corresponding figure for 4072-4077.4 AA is 11.06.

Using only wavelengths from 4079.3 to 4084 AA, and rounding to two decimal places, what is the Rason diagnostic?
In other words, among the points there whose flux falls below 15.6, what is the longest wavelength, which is 4079.79 AA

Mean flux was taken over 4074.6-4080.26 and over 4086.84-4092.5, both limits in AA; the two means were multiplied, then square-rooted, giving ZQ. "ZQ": 15.7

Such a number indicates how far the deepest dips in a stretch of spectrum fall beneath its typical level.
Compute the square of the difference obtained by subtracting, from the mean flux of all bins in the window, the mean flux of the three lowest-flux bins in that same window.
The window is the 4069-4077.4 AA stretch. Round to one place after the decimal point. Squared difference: 2.5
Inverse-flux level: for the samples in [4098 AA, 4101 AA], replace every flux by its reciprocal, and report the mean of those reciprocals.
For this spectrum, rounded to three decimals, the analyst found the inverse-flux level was 0.068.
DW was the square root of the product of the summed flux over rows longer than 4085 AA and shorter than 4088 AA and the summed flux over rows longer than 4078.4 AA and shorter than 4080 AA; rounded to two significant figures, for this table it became 37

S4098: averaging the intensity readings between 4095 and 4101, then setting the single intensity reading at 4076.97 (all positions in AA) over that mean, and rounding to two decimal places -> 0.85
